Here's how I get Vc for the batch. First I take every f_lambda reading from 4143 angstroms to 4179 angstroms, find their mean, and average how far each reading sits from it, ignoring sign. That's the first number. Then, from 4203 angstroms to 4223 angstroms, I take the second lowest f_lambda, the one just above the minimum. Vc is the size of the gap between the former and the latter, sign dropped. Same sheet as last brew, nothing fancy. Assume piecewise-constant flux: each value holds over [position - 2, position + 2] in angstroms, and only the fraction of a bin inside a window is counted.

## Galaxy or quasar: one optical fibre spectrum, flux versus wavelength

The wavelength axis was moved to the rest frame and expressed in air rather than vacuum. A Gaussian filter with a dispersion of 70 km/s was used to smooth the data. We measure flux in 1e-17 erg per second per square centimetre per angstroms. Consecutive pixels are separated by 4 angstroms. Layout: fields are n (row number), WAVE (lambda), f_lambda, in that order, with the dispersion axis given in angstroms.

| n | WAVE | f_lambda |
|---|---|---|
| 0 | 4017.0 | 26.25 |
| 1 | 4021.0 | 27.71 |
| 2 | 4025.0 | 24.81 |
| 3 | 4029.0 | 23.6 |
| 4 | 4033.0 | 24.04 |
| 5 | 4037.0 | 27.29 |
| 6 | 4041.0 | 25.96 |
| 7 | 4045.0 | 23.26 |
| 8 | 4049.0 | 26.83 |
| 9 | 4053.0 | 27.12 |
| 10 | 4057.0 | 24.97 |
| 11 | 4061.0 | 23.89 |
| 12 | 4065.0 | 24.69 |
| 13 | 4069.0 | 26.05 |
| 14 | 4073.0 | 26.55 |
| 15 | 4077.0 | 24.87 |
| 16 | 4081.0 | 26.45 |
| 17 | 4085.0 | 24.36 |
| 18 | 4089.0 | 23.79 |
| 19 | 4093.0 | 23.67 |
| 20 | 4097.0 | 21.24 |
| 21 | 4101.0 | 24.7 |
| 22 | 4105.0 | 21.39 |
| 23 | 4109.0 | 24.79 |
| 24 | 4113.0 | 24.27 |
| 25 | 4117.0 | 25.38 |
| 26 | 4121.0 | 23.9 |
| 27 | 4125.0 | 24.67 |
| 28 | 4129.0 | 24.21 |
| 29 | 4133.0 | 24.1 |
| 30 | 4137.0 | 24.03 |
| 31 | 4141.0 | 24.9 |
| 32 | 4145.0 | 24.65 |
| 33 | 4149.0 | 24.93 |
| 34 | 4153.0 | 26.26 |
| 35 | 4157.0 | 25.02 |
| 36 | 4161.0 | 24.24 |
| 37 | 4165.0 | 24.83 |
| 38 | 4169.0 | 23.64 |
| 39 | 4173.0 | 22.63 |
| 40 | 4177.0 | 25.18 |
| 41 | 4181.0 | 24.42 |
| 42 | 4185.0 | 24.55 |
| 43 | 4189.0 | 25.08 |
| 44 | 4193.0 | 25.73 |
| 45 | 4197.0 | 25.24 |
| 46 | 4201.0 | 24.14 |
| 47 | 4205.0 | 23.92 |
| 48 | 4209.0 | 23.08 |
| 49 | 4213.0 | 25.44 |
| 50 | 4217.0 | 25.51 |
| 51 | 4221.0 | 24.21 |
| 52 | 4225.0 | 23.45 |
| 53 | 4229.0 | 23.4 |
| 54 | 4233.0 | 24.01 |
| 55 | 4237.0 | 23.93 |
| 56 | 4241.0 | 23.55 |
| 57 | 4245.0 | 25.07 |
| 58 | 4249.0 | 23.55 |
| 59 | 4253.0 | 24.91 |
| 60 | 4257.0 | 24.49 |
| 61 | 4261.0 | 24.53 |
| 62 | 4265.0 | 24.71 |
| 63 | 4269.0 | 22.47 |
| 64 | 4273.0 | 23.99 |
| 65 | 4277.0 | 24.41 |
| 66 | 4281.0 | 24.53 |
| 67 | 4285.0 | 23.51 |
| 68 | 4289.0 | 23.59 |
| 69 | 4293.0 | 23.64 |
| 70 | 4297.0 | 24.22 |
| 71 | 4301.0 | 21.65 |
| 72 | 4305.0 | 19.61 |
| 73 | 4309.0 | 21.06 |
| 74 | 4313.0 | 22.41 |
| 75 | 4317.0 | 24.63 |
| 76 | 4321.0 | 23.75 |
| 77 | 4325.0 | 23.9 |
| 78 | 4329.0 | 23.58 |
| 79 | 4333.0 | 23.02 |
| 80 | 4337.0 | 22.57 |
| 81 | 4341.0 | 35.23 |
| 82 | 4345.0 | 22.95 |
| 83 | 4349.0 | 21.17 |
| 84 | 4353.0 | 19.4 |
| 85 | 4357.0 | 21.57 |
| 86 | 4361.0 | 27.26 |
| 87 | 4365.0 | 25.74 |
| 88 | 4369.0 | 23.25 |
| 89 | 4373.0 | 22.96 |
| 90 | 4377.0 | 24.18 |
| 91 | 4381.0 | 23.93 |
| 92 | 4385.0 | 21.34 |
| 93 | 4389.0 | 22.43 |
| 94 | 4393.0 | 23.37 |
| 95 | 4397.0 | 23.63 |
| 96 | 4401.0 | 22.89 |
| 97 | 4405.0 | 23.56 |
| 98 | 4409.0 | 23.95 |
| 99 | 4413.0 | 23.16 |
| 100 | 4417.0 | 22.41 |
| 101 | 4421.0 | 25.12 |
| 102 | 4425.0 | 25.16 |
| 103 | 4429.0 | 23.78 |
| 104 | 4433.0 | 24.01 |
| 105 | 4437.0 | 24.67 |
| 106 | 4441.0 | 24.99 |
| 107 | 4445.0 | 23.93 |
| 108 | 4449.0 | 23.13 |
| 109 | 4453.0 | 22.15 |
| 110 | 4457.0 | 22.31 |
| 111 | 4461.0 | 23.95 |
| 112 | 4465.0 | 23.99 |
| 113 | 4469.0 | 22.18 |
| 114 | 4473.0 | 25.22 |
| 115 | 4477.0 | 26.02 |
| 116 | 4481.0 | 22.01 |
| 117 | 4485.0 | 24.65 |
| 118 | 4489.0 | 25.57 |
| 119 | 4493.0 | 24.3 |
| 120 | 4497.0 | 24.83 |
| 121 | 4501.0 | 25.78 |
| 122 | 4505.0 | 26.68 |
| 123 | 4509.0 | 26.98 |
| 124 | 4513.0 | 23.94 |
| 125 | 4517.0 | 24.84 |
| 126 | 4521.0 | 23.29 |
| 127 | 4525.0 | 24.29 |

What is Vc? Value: 23.2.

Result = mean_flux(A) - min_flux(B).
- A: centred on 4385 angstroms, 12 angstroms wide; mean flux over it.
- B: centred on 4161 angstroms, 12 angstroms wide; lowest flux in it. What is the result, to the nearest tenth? -1.7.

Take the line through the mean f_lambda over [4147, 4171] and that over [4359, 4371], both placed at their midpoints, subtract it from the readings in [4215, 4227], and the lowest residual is -1.6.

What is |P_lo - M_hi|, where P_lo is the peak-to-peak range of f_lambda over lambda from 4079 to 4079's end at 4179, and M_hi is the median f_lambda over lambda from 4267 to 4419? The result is 18.2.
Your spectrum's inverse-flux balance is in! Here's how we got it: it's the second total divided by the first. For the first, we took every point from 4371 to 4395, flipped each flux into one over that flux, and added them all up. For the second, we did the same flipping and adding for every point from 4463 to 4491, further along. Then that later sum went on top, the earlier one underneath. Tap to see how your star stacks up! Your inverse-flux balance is 1.11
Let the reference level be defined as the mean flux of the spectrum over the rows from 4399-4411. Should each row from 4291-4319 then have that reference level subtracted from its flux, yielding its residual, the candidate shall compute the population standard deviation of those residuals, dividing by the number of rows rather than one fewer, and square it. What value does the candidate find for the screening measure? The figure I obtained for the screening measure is 2.8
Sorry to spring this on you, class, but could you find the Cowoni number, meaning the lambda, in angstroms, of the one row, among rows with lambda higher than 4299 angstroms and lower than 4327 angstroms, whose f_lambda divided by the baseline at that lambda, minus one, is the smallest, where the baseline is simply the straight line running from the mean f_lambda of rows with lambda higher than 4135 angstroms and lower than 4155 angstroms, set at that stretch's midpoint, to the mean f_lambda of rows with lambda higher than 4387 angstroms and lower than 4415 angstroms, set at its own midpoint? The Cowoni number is 4305.0 angstroms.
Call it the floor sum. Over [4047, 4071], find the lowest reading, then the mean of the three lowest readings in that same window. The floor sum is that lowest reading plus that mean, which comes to 48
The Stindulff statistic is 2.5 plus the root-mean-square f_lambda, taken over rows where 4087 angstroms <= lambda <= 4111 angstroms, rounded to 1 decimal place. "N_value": 25.8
